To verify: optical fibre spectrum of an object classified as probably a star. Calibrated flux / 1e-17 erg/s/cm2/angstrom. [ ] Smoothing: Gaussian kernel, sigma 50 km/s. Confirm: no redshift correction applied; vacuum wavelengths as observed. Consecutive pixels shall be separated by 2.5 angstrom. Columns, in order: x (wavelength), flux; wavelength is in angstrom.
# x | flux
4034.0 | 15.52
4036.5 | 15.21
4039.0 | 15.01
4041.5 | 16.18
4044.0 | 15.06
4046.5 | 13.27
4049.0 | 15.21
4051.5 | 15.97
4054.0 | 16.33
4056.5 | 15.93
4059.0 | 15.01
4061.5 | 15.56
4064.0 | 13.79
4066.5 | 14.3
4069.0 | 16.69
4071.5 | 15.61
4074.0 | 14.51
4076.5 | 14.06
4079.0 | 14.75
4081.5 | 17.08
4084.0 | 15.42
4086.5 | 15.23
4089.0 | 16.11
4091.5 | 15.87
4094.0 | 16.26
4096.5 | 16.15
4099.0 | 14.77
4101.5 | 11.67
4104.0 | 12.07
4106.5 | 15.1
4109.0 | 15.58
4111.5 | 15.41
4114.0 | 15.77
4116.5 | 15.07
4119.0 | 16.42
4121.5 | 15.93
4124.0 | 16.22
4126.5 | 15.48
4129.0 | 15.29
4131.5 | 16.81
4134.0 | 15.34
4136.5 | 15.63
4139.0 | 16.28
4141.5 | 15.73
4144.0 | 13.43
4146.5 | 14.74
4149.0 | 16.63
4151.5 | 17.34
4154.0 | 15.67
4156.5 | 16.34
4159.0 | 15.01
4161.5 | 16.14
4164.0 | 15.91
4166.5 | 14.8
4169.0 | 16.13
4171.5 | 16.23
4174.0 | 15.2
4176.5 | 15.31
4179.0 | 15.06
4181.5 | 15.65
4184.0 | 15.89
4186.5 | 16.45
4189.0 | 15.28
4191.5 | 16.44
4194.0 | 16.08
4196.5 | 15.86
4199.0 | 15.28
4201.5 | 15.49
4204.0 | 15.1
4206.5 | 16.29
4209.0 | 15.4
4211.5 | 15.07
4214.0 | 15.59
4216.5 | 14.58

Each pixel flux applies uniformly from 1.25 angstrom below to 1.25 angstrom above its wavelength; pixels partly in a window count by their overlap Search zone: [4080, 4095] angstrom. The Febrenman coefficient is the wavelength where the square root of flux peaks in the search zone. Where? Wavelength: 4081.5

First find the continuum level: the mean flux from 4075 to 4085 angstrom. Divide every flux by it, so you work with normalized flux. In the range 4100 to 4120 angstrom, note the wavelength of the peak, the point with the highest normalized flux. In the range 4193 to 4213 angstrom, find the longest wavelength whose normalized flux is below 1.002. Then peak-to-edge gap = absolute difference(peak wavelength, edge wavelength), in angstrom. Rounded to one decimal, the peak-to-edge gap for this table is 92.5 angstrom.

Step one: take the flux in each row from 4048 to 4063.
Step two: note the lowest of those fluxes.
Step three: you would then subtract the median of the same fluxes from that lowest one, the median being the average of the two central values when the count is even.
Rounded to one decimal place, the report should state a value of -0.7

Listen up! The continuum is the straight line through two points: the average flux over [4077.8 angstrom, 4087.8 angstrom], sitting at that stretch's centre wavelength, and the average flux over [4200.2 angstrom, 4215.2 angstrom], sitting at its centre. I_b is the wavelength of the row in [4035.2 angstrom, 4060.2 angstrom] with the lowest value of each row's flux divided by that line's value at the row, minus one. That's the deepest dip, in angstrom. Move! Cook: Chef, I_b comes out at 4046.5 angstrom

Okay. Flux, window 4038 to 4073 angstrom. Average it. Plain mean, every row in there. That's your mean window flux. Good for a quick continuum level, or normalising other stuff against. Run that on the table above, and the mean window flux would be 15.28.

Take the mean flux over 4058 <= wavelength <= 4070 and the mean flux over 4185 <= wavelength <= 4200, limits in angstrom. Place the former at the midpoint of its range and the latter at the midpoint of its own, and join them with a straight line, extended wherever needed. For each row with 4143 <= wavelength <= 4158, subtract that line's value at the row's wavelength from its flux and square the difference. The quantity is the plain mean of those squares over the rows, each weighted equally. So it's 1.6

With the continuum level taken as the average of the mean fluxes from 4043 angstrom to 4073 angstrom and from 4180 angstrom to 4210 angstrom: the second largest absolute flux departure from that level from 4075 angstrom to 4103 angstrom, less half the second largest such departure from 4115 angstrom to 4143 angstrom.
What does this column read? 1.1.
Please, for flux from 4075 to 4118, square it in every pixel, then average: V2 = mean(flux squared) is 229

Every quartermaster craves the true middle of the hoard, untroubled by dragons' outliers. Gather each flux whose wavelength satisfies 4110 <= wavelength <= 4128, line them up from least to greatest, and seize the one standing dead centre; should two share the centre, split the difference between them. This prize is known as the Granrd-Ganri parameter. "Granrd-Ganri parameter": 15.8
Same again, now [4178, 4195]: 15.9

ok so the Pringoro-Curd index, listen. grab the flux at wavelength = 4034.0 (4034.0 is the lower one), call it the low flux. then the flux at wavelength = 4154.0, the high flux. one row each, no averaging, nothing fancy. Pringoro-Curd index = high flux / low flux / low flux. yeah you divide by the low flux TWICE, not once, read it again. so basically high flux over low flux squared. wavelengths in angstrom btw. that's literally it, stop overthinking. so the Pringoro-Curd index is 0.065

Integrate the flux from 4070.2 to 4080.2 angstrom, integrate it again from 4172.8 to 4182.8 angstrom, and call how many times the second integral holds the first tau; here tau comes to 1.04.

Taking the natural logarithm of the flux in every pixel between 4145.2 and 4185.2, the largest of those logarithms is 2.85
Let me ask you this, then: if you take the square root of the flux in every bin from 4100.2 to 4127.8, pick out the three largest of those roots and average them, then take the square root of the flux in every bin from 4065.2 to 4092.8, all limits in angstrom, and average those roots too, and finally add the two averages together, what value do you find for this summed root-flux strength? 7.95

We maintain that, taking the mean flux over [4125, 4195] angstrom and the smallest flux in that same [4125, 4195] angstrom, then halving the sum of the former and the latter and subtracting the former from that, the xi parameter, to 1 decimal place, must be -1.1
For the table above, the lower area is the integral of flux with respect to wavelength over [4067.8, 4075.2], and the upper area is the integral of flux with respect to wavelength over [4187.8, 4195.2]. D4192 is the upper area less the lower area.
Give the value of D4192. 2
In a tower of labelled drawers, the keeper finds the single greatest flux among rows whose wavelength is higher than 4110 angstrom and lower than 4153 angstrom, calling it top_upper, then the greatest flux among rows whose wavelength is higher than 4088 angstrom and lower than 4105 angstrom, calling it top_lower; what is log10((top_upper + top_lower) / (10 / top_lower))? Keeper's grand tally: 1.74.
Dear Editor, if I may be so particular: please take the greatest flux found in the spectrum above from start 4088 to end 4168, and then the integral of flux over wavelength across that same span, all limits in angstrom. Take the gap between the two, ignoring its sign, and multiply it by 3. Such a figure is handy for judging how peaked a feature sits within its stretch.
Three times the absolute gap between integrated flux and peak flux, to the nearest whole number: 3660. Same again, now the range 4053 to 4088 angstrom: 1556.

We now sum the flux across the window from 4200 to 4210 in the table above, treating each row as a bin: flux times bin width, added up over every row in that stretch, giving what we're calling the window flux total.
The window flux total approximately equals 156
